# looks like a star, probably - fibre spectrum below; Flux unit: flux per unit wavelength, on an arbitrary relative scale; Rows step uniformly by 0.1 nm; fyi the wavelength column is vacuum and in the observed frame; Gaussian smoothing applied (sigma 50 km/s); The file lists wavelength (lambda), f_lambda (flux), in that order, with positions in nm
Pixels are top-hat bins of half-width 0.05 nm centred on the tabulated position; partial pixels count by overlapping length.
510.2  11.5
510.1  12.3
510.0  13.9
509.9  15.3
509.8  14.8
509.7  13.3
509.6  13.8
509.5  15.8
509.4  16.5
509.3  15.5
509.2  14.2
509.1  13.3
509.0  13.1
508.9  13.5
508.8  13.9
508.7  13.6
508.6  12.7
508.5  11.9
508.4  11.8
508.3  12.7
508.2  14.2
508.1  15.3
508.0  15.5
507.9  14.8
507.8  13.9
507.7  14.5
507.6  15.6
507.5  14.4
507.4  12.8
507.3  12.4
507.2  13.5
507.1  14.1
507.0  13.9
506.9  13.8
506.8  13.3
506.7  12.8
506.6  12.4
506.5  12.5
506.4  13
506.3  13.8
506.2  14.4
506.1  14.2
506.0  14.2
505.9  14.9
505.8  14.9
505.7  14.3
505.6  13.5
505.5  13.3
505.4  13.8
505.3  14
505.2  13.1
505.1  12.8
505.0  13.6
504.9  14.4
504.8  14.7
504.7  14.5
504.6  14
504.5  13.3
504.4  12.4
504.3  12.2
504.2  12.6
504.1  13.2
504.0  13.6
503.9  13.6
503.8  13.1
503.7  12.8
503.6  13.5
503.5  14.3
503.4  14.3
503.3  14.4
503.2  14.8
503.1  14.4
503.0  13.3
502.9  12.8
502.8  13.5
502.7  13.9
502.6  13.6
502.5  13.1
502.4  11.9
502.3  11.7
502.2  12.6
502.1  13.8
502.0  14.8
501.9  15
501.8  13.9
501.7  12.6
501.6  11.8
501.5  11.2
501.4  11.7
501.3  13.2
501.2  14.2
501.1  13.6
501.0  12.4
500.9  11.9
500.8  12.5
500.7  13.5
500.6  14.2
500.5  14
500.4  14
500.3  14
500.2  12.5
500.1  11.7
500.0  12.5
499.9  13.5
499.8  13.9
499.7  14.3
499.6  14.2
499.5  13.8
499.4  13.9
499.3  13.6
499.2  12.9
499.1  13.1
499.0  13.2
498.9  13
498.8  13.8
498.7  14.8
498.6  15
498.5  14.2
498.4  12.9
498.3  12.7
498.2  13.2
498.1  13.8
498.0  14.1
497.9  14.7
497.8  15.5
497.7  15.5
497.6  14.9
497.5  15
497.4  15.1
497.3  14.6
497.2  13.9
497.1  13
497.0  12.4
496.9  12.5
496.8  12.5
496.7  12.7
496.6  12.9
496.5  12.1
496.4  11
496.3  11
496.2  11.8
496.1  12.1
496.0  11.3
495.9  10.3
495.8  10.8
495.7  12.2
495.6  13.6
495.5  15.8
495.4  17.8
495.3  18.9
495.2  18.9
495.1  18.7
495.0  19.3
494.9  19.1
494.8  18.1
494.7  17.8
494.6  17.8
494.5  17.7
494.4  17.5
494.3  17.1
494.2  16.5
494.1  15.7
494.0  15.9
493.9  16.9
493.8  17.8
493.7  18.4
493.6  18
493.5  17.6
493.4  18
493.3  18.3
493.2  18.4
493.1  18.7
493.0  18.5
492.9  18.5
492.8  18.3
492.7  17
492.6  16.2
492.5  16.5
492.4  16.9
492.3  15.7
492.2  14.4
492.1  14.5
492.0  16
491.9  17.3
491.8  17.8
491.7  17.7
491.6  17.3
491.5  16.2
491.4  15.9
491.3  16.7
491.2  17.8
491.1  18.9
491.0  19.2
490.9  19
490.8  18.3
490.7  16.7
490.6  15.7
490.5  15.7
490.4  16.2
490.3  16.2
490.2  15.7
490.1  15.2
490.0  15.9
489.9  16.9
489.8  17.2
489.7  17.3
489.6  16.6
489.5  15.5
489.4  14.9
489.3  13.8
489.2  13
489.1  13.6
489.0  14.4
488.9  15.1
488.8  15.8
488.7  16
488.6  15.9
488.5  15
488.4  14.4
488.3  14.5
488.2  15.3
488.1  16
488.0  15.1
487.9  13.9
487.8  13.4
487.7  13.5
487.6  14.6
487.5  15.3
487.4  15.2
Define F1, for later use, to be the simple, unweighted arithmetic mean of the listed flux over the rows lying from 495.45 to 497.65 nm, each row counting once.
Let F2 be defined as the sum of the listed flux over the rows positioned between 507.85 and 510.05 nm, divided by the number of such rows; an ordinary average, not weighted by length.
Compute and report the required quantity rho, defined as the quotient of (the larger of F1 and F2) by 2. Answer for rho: 7.0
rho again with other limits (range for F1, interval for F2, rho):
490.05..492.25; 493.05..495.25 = 8.9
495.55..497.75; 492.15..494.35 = 8.6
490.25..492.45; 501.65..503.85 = 8.4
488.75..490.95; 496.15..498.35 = 7.9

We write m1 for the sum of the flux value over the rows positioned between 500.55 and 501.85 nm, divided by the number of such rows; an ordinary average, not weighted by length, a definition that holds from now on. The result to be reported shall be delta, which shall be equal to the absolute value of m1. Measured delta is 12.82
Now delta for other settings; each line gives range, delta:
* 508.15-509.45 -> 13.61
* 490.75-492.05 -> 17.55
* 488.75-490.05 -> 15.38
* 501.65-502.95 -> 13.32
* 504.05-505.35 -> 13.45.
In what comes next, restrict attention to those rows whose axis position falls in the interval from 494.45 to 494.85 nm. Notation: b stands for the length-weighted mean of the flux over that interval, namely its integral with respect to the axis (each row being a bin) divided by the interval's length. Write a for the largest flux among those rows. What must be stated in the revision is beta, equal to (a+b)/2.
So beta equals 18.0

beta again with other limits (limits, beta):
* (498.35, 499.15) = 14.4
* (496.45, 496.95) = 12.7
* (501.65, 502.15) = 14.5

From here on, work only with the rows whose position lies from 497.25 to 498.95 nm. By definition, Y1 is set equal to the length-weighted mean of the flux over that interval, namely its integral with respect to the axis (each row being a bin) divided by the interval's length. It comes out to 14.3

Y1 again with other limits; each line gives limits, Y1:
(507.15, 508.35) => 14.1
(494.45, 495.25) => 18.4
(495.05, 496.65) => 13.7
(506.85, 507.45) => 13.4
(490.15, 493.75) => 17.2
